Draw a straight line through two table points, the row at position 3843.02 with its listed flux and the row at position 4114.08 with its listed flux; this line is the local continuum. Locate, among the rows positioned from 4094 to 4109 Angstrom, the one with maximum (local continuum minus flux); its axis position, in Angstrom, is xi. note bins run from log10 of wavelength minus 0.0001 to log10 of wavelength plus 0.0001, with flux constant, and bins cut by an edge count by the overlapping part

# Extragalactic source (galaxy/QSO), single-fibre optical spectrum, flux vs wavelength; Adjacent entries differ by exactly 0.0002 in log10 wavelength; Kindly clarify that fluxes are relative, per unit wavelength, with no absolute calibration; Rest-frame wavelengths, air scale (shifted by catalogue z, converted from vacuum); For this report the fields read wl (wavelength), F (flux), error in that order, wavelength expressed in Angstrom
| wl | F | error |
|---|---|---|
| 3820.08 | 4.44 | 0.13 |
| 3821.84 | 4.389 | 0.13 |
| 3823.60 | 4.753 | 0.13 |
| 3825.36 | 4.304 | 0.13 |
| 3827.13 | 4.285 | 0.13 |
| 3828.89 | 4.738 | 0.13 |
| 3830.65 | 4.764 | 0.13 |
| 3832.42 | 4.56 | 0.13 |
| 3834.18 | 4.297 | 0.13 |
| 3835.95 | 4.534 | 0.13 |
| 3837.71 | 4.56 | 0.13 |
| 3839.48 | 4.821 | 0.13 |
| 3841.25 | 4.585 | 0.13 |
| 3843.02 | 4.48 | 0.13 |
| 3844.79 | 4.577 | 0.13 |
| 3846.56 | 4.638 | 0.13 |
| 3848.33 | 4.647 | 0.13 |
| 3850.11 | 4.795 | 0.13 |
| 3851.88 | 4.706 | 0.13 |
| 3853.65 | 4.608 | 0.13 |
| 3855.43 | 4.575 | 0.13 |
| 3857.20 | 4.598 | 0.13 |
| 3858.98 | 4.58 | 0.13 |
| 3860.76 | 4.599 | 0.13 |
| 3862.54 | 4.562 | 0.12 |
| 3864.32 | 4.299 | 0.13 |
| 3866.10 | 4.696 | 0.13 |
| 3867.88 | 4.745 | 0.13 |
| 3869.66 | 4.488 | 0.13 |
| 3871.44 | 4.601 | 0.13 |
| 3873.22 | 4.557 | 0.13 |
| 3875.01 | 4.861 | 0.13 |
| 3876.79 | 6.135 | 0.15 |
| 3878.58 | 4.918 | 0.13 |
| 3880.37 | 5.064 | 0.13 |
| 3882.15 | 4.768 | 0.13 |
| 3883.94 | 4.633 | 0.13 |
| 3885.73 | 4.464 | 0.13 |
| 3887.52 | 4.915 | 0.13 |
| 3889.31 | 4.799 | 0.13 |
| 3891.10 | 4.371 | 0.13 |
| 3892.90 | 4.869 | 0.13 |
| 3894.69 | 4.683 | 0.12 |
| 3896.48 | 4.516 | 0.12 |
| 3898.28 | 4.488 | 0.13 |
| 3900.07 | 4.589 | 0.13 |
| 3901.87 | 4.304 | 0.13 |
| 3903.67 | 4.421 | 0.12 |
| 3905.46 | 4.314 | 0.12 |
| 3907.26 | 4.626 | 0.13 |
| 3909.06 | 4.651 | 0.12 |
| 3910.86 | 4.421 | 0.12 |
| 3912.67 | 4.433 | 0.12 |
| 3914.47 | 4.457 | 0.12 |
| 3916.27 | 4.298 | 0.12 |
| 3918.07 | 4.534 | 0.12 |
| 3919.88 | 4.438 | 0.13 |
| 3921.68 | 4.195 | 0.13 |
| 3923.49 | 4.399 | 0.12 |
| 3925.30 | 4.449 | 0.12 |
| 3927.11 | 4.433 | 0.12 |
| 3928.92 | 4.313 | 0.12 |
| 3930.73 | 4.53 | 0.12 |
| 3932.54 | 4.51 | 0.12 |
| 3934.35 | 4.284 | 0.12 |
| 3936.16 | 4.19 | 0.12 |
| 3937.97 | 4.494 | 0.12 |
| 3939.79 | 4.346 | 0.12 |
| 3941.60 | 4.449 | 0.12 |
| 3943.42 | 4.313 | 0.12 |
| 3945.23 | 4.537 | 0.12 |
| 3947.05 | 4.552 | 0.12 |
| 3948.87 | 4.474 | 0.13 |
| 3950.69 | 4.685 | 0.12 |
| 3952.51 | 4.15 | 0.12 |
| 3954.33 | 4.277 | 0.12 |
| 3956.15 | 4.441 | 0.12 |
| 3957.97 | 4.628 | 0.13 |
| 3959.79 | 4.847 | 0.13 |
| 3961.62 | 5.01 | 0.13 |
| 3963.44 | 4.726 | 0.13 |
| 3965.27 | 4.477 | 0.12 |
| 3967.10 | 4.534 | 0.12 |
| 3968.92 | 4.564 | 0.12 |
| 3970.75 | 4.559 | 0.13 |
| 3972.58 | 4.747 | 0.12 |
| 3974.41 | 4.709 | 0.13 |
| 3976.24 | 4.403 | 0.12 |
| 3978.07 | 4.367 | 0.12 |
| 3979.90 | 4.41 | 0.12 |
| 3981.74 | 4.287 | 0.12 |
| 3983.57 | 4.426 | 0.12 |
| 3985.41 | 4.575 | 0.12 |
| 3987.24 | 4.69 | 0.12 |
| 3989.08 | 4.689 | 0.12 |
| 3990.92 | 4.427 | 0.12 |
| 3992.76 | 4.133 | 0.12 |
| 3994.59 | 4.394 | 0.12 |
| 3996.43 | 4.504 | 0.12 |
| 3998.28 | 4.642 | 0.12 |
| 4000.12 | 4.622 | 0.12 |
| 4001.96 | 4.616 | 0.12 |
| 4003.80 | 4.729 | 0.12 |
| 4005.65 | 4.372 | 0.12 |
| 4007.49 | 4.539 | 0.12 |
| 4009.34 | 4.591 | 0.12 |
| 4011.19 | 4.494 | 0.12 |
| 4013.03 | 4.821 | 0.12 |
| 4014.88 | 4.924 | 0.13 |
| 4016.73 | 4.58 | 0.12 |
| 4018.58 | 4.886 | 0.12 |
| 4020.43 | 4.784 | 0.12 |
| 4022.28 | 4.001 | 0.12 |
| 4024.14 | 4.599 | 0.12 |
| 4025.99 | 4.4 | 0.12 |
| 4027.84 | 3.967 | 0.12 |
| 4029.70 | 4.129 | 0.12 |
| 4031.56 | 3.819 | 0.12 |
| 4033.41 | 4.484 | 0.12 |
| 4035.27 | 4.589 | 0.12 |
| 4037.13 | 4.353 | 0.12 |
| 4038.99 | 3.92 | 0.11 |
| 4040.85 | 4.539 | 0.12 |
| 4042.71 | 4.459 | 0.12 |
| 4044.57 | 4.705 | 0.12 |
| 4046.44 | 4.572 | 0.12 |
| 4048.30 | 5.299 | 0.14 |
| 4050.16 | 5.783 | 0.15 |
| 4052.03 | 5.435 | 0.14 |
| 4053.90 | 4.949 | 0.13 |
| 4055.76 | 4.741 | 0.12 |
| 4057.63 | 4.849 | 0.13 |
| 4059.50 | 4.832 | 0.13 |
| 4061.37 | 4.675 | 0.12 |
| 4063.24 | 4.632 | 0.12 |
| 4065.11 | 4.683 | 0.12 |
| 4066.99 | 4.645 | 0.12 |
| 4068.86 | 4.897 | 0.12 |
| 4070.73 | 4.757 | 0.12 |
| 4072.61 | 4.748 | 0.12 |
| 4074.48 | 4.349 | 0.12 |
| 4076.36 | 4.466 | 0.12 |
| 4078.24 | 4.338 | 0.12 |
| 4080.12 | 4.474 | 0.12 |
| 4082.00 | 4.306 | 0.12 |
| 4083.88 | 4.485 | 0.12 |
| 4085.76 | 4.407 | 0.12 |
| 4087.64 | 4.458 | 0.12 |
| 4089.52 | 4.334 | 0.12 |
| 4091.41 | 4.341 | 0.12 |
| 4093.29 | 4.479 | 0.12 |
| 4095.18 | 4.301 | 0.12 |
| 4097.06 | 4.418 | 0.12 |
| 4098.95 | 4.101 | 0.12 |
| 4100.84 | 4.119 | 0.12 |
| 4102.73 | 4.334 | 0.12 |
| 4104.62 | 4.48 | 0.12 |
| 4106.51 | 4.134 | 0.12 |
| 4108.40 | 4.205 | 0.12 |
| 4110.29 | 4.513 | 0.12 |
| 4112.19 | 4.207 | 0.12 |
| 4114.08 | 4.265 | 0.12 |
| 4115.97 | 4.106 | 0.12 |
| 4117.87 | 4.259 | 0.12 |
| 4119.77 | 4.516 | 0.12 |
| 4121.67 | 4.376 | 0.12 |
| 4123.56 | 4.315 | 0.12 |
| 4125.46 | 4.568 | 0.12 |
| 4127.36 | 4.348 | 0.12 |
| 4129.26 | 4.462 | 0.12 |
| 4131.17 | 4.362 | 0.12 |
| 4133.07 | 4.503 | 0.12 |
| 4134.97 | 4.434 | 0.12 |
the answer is 4098.95 Angstrom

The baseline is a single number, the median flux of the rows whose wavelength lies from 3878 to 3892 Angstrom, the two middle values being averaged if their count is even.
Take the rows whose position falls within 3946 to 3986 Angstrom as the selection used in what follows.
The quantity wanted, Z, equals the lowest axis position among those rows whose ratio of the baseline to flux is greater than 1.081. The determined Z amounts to 3952.51 Angstrom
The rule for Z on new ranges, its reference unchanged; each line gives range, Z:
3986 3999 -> 3992.76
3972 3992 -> 3976.24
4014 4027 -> 4022.28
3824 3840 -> 3825.36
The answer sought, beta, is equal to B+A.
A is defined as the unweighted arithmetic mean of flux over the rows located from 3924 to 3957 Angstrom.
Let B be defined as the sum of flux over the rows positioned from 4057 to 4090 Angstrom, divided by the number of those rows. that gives 8.99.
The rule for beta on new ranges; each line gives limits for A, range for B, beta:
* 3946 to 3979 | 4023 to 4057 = 9.16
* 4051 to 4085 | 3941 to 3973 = 9.24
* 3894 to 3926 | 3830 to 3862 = 9.06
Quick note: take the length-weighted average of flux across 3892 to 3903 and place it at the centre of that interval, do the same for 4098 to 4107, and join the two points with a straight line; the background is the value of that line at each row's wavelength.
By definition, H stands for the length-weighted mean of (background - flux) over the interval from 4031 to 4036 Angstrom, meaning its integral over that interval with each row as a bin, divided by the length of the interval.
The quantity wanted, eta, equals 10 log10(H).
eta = -16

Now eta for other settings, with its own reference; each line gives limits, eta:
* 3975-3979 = -15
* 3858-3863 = -13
